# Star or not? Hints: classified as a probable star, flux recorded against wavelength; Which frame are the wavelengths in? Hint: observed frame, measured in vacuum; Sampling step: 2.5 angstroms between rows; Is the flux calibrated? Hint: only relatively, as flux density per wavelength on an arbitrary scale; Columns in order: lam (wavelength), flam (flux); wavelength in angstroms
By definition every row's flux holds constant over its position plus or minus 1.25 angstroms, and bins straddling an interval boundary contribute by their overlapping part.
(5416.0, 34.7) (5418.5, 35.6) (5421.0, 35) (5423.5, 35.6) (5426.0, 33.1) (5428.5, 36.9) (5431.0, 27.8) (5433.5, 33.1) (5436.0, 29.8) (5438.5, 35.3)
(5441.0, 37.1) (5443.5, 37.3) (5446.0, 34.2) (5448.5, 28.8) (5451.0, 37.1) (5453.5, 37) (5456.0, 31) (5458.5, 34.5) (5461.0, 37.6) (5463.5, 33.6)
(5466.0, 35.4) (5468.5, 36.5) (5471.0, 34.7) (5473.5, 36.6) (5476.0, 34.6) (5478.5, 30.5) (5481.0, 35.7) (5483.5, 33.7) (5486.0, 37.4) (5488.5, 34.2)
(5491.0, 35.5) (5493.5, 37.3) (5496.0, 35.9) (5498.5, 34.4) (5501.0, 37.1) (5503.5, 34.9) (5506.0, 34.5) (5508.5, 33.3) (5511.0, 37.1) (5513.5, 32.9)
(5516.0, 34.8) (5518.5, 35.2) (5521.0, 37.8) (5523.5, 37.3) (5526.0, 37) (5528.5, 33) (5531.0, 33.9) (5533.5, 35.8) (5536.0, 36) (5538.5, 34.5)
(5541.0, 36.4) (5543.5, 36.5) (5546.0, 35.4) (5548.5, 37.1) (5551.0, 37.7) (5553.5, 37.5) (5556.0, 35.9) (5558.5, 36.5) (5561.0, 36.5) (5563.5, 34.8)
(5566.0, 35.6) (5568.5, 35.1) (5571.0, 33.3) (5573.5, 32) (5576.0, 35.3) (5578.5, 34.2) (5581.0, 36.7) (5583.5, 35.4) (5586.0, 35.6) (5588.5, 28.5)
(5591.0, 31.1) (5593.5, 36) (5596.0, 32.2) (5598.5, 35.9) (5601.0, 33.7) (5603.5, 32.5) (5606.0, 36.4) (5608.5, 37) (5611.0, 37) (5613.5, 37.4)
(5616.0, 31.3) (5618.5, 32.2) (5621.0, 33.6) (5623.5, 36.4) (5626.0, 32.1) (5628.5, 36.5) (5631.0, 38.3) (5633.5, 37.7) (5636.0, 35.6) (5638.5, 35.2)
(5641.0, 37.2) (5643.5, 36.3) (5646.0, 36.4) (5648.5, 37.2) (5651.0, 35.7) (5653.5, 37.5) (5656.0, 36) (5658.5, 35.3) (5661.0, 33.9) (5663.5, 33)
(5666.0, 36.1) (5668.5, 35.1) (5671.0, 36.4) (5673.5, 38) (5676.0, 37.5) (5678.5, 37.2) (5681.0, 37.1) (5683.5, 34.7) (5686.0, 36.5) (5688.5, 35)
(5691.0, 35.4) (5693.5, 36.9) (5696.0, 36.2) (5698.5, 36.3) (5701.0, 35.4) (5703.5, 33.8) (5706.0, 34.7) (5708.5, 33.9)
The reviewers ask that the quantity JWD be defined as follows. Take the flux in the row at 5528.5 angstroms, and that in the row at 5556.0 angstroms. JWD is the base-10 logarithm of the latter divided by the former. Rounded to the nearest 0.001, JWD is 0.037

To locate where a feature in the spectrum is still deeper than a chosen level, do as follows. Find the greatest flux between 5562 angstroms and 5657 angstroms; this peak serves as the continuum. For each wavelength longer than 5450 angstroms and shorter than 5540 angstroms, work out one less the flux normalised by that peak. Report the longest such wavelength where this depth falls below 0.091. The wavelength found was 5536.0 angstroms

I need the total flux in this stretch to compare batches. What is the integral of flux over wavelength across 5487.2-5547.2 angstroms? 2127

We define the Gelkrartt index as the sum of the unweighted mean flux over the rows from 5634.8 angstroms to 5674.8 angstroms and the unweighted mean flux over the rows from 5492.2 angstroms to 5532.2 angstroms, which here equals 71.3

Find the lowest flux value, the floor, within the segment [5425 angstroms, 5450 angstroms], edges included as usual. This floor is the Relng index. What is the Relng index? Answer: 27.8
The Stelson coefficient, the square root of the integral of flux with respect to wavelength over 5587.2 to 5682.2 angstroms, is 58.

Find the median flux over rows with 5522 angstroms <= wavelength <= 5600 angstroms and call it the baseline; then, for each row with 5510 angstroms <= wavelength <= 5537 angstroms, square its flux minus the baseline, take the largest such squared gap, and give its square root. 2.7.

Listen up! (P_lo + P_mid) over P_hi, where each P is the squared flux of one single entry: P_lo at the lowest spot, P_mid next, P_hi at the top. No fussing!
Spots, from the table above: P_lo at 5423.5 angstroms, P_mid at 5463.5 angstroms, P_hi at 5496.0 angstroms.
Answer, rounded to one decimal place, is 1.9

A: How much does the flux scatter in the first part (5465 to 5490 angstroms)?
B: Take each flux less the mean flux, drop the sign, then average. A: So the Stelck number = 1.39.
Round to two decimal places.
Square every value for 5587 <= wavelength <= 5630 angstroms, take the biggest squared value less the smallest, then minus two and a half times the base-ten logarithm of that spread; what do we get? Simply -6.92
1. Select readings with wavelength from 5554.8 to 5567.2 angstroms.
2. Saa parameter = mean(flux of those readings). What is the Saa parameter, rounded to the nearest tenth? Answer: 35.9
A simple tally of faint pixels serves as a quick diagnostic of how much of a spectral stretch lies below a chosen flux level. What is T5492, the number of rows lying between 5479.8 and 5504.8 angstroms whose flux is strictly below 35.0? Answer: 4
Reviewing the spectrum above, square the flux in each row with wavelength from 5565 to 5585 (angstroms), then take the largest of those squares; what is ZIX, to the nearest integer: 1347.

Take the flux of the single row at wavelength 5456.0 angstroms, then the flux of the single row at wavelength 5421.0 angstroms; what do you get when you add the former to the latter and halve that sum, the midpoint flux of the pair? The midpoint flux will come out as 33.0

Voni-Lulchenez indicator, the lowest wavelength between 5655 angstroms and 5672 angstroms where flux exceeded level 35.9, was 5656.0 angstroms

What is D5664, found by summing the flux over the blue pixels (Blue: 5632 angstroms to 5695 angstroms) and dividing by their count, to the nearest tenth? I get 36.1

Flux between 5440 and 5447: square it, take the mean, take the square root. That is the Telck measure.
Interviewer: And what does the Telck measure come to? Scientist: 36.2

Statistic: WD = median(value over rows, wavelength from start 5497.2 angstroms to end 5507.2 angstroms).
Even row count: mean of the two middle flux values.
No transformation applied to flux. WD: 34.7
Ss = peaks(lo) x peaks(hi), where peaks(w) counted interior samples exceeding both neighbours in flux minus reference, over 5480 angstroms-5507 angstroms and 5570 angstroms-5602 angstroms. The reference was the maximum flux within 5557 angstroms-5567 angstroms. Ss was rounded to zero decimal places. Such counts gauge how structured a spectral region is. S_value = 15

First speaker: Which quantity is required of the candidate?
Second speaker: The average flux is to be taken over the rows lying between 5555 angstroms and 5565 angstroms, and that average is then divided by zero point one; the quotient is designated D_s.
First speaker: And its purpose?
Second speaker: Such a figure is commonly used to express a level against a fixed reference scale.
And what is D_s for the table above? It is 359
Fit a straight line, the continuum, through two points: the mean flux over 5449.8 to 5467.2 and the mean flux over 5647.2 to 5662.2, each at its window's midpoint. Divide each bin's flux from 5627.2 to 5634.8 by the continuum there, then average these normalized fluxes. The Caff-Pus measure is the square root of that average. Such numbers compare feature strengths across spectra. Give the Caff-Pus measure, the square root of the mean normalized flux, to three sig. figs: 1.02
